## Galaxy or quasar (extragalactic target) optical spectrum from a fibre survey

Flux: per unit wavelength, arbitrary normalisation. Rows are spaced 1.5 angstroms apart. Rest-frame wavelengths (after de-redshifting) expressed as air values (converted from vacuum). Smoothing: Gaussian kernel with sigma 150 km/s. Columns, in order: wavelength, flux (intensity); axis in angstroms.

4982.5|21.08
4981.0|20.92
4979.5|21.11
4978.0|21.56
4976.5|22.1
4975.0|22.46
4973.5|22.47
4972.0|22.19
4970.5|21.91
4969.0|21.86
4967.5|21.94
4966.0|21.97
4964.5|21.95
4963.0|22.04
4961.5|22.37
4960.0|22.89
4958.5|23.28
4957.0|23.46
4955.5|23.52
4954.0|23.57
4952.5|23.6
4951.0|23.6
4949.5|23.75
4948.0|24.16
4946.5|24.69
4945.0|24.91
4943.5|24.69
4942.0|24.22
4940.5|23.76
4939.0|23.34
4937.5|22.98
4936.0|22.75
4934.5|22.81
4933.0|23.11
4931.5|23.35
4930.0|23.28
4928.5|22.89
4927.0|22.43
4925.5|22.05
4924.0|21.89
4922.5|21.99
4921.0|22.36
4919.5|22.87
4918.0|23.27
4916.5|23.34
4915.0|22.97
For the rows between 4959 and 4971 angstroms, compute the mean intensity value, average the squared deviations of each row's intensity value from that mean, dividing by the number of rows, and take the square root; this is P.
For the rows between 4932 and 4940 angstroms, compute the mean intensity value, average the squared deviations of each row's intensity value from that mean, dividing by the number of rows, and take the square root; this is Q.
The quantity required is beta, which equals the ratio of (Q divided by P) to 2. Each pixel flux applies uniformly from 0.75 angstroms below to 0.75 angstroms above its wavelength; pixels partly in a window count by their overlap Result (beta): 0.33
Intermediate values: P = 0.33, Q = 0.213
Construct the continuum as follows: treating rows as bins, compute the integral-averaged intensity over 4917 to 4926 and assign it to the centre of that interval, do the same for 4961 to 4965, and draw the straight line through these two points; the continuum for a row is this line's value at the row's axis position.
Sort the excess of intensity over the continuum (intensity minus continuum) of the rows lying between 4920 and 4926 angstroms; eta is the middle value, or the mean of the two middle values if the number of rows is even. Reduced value -0.4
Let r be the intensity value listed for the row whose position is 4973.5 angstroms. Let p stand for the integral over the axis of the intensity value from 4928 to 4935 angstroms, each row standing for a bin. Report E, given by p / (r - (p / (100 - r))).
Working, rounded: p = 161.7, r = 22.47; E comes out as 7.9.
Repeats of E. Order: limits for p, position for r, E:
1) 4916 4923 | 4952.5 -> 7.4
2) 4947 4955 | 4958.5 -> 9.1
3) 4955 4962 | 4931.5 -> 7.6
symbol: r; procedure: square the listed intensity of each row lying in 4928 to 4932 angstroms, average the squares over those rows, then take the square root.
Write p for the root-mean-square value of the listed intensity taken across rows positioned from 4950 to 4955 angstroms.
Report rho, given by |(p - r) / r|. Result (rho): 0.018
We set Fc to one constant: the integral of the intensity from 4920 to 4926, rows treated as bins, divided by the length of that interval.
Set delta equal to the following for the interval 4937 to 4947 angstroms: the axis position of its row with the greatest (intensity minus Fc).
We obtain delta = 4945.0 angstroms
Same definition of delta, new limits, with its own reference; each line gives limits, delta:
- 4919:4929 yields 4928.5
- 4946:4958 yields 4946.5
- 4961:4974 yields 4973.5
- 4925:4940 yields 4931.5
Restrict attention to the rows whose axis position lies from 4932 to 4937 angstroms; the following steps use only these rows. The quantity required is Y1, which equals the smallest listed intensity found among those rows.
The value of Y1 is 22.75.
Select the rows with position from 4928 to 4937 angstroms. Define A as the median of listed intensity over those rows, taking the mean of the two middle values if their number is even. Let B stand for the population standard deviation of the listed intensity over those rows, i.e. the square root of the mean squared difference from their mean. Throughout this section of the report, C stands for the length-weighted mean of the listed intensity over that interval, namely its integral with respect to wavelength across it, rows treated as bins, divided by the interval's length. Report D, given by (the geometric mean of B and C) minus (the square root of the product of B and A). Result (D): 0.0017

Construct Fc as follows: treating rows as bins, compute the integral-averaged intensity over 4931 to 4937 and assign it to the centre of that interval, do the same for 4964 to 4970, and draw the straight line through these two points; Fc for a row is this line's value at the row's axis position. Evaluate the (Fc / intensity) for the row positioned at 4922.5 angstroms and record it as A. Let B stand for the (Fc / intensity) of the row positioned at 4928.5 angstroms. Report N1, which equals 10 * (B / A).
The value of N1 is 9.5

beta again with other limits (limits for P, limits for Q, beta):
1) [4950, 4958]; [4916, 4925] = 5.38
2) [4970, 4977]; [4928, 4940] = 0.52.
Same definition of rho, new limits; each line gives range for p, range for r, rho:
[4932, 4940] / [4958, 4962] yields 0.007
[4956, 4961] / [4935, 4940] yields 0.008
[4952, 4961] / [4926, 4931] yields 0.023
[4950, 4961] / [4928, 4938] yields 0.017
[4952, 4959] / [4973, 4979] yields 0.060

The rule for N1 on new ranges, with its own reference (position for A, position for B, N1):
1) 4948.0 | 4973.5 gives 10.4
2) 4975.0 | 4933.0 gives 10.3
